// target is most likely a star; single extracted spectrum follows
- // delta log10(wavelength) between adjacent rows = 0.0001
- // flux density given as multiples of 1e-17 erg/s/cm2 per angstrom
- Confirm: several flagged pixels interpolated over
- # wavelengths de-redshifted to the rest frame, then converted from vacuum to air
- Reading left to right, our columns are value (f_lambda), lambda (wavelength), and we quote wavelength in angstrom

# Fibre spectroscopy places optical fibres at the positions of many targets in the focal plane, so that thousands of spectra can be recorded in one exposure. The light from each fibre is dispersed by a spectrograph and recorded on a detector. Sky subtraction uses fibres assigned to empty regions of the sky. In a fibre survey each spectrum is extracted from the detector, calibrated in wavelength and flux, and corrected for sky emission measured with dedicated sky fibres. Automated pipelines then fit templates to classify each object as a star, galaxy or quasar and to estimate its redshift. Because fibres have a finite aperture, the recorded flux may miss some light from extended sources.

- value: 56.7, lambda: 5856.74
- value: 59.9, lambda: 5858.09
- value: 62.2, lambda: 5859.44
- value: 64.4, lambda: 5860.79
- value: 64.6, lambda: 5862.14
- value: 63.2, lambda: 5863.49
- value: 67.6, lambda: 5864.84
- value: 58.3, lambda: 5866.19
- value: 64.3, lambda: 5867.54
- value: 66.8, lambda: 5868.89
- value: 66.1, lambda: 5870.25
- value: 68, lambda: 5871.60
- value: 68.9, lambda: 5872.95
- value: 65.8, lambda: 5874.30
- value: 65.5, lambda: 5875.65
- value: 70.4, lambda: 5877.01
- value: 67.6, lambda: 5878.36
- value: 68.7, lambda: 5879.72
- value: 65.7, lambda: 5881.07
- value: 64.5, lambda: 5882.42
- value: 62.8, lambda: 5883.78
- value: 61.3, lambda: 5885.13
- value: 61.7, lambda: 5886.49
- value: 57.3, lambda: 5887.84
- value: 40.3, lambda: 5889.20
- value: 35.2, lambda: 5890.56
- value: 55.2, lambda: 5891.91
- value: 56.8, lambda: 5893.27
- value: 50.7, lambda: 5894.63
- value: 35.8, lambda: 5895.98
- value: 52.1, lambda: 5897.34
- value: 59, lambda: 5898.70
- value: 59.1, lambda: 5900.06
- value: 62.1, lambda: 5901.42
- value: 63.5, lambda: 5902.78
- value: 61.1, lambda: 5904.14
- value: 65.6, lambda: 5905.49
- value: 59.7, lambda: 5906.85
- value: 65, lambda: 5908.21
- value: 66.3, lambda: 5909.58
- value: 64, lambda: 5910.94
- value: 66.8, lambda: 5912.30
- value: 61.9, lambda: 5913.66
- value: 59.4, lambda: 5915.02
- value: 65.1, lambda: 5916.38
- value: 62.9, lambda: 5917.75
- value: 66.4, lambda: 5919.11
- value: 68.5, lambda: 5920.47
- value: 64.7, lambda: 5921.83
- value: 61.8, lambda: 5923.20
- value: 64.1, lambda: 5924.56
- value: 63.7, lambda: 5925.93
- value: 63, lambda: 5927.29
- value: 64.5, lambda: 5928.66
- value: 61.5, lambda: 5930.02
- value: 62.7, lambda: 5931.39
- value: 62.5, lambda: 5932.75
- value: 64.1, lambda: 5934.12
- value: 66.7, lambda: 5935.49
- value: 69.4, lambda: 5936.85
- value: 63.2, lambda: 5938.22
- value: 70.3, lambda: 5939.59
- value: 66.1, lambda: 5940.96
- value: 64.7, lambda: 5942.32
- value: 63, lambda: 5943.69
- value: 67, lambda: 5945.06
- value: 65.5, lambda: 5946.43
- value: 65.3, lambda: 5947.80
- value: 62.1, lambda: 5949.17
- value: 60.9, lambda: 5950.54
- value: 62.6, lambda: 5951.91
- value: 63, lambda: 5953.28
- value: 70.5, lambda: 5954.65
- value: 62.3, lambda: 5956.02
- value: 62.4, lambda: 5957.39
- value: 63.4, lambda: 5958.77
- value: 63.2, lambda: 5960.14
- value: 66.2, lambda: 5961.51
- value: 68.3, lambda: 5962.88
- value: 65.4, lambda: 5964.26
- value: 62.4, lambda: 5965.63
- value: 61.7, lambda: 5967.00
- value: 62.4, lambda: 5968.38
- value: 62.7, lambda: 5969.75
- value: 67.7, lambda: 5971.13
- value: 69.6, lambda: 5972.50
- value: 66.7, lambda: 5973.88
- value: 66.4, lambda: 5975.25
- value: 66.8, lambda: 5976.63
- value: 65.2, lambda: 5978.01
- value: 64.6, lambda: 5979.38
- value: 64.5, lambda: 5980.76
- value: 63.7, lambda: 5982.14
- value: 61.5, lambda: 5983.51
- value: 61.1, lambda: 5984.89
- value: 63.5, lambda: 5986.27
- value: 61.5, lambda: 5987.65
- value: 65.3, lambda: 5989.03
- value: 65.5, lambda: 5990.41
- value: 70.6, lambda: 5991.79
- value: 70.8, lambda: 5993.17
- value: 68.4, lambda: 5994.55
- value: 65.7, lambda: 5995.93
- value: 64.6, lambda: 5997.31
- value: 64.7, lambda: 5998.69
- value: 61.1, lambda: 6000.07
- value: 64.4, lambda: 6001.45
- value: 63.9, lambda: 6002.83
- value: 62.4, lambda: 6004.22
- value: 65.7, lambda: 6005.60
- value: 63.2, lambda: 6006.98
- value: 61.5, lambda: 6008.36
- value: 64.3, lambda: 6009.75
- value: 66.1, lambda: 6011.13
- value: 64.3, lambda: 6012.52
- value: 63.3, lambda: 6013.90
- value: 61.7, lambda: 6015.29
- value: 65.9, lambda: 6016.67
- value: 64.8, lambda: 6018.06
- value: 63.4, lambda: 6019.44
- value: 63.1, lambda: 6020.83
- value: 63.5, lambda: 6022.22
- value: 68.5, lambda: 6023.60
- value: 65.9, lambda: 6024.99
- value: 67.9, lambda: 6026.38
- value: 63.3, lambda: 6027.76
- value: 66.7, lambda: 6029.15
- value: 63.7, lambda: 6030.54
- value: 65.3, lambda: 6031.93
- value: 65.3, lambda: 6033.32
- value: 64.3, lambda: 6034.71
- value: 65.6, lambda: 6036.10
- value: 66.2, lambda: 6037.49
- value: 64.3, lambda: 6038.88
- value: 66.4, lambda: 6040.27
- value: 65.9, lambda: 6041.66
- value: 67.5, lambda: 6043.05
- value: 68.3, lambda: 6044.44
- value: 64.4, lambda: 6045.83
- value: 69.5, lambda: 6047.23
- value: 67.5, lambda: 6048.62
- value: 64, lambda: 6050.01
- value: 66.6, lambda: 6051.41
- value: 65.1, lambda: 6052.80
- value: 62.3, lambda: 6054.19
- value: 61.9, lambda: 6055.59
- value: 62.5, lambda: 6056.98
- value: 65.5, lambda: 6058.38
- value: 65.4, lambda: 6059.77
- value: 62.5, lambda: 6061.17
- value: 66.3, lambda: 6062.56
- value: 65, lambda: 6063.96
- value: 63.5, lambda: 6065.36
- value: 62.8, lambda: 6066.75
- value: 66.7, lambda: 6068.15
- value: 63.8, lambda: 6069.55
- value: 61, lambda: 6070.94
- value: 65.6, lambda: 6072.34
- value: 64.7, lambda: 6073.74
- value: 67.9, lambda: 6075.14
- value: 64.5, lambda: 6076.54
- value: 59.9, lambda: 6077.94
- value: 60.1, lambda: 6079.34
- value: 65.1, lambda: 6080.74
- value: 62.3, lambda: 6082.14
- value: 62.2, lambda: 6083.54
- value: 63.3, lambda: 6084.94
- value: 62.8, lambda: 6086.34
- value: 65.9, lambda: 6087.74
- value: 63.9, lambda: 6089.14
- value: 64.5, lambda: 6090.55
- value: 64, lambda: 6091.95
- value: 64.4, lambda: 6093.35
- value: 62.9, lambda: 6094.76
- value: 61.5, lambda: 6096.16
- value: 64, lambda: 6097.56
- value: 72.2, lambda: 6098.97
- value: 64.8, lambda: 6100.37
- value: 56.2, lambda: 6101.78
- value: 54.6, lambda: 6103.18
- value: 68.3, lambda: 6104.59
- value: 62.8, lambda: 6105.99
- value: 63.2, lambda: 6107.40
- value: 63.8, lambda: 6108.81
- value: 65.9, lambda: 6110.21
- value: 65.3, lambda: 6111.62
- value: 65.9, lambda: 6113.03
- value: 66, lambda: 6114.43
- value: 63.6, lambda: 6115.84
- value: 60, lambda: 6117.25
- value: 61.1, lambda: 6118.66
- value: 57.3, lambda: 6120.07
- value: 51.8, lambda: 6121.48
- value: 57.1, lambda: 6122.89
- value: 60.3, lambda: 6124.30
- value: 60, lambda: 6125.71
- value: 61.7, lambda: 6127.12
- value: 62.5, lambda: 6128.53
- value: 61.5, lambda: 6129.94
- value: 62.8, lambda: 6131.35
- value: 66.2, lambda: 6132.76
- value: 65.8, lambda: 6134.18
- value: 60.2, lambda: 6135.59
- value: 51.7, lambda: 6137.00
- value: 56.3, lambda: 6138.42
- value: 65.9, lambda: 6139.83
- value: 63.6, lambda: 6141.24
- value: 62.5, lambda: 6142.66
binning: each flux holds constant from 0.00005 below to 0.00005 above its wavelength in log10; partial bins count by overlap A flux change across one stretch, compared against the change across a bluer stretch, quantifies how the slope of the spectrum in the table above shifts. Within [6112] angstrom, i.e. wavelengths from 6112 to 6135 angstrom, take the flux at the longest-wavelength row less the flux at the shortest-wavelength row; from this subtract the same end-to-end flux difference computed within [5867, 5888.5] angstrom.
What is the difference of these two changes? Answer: 7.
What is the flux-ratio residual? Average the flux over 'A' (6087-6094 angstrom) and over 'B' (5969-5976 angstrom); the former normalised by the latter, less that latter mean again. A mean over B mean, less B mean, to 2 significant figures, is -66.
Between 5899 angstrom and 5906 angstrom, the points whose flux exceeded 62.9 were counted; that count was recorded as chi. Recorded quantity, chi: 2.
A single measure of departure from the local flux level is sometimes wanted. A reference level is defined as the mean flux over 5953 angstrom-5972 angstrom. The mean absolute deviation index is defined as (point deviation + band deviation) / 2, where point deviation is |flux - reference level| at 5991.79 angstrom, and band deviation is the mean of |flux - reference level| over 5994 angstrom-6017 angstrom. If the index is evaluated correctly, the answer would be 3.8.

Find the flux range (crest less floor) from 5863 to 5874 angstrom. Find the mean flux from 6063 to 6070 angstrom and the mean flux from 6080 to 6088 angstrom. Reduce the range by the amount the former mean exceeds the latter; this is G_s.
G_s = 10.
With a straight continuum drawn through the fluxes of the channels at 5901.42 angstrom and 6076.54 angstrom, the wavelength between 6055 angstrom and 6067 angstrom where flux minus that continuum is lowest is 6055.59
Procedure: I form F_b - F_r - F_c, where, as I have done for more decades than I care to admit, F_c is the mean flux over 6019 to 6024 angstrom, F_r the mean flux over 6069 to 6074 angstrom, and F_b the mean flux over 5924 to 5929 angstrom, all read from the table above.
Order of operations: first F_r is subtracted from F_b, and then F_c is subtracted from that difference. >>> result -65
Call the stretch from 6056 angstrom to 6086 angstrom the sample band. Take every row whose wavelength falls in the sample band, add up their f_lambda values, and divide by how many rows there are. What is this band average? 63.8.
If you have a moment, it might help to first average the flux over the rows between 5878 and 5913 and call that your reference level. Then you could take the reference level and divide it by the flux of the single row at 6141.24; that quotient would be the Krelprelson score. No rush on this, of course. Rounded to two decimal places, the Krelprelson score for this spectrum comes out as 0.92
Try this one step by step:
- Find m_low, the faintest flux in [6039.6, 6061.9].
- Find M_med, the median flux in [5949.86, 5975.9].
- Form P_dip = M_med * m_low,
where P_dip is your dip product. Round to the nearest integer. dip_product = 3912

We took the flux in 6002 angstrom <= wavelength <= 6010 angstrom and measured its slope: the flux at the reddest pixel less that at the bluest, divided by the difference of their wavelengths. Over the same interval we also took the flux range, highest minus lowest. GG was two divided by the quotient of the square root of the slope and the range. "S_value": 35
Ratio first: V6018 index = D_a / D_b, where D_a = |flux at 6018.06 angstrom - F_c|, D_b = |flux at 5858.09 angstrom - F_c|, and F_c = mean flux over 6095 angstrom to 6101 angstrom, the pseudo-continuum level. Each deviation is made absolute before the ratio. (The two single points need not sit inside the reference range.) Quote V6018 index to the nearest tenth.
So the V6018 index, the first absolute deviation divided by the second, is 0.1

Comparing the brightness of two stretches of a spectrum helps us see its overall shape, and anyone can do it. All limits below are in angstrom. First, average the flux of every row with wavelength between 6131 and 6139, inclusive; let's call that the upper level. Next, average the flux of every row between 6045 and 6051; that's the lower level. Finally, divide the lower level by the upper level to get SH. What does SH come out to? 1.10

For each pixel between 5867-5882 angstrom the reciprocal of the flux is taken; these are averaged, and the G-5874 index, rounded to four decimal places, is 0.0149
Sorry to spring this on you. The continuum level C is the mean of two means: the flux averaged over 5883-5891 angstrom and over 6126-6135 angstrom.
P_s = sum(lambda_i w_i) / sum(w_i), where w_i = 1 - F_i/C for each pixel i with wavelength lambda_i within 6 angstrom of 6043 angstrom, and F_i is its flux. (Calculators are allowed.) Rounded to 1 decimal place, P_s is 6043.4 angstrom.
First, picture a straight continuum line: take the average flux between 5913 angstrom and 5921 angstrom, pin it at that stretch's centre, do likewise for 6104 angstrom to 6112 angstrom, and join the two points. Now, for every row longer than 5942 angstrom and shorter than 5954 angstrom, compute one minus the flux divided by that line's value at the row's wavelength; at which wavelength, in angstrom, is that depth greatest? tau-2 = 5950.54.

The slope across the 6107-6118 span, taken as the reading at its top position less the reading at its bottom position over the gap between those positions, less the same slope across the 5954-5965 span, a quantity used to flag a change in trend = 0.2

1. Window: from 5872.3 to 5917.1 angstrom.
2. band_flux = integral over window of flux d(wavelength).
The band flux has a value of 2694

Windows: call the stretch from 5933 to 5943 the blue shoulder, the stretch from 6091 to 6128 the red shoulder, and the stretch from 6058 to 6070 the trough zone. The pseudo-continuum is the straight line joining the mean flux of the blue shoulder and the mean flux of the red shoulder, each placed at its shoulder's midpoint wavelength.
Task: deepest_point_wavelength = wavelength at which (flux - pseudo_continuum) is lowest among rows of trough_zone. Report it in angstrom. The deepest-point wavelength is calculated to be 6061.17 angstrom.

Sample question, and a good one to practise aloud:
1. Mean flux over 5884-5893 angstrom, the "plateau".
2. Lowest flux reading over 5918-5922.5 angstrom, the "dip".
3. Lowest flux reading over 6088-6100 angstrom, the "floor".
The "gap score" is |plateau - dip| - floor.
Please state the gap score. -49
